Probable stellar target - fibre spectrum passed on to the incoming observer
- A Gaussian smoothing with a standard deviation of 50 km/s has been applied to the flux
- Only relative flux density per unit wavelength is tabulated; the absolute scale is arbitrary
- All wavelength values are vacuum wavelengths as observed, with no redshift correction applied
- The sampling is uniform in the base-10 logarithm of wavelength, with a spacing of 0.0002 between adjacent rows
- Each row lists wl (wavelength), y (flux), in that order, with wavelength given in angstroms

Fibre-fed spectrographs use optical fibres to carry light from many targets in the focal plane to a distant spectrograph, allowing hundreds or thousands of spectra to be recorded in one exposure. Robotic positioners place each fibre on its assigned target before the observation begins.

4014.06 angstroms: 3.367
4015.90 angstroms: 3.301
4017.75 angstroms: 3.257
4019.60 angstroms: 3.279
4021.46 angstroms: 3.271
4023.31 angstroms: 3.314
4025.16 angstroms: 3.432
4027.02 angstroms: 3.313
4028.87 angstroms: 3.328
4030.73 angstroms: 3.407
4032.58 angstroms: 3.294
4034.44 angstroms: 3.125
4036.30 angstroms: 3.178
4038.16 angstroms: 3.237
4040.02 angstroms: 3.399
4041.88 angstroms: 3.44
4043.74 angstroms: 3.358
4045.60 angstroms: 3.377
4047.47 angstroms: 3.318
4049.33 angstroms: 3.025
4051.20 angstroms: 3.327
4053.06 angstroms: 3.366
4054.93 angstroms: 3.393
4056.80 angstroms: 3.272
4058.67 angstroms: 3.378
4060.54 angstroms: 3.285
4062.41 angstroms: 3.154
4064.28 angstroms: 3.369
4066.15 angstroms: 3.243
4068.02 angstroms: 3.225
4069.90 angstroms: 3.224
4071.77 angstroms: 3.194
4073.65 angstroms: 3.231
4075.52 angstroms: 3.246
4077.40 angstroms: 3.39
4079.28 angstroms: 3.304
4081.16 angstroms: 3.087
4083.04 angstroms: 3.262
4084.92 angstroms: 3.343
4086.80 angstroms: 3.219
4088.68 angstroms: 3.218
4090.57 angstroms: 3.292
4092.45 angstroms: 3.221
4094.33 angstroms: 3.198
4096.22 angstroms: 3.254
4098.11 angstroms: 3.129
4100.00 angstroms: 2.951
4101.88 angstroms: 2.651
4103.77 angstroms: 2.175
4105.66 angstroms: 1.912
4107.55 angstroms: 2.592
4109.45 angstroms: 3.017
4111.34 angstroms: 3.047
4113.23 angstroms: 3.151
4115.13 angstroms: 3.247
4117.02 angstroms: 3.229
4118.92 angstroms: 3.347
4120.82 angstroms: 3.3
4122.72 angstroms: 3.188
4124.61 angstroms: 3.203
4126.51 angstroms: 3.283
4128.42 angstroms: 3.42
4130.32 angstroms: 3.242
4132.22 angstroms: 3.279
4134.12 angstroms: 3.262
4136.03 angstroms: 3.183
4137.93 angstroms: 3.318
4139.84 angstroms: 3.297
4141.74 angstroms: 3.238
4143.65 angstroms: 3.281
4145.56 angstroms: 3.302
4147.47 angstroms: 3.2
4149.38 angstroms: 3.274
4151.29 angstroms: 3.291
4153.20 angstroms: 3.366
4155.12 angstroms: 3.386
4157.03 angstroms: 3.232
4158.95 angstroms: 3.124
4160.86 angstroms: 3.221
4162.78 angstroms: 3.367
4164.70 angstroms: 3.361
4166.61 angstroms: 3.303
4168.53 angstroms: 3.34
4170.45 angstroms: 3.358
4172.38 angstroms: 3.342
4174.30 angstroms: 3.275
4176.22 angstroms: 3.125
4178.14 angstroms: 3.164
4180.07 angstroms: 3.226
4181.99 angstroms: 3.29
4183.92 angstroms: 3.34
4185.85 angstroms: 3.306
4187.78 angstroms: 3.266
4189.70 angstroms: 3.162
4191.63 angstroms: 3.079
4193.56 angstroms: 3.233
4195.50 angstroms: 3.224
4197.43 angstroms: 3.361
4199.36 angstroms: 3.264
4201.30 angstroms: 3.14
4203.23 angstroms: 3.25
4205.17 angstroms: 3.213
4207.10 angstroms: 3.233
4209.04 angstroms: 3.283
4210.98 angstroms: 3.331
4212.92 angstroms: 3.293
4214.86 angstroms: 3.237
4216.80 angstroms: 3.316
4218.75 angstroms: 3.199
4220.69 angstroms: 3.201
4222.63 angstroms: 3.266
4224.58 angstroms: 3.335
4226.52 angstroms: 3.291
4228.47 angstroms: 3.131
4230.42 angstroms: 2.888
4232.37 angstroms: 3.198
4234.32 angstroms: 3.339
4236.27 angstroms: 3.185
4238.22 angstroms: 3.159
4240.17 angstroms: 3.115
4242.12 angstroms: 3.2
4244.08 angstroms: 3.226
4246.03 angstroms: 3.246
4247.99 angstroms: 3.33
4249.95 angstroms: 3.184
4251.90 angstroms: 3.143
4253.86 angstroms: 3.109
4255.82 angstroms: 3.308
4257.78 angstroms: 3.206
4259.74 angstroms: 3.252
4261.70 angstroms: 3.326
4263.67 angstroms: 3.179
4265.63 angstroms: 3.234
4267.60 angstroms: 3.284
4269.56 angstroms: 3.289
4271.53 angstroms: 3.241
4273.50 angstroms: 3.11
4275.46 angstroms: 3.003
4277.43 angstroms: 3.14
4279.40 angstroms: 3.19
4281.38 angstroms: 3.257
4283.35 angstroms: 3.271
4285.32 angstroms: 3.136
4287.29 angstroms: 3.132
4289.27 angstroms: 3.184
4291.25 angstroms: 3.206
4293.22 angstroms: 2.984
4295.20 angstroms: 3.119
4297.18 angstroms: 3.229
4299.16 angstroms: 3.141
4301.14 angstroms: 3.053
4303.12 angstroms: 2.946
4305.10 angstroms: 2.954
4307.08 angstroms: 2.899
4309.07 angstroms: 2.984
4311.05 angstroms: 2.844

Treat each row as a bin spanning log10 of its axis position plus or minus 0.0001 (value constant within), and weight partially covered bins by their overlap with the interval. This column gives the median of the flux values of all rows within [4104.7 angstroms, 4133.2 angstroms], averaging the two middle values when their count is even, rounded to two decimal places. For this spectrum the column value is 3.23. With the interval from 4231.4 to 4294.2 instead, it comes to 3.20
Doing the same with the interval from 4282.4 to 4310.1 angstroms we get 3.13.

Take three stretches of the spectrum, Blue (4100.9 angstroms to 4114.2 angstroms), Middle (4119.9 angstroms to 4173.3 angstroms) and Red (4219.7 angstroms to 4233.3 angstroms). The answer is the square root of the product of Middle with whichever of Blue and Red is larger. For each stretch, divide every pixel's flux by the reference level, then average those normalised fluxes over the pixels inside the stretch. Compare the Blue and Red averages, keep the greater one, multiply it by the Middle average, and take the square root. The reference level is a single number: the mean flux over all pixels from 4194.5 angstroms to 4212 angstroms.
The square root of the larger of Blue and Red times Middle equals 0.99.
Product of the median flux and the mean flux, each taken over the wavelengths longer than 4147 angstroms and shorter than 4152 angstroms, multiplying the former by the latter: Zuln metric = 10.7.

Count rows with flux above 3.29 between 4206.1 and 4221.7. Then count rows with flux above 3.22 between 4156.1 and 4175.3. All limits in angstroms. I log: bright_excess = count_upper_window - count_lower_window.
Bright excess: -6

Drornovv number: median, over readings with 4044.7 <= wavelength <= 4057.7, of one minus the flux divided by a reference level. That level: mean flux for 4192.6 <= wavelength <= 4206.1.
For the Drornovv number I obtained -0.027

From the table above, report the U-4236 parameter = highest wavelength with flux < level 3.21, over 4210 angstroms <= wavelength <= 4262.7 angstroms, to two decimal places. 4257.78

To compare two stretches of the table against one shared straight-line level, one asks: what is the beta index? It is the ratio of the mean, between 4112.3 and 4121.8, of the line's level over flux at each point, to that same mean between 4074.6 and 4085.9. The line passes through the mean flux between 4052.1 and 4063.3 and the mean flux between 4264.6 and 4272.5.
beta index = 1.00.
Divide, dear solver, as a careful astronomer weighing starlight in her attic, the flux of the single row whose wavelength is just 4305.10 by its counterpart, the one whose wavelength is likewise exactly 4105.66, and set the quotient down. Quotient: 1.54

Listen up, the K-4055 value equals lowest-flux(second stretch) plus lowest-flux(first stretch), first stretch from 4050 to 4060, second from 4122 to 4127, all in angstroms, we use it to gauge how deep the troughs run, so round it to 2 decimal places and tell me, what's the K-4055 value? 6.46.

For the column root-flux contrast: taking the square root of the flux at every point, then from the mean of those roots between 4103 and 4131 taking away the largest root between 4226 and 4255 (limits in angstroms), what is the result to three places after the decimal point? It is -0.093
